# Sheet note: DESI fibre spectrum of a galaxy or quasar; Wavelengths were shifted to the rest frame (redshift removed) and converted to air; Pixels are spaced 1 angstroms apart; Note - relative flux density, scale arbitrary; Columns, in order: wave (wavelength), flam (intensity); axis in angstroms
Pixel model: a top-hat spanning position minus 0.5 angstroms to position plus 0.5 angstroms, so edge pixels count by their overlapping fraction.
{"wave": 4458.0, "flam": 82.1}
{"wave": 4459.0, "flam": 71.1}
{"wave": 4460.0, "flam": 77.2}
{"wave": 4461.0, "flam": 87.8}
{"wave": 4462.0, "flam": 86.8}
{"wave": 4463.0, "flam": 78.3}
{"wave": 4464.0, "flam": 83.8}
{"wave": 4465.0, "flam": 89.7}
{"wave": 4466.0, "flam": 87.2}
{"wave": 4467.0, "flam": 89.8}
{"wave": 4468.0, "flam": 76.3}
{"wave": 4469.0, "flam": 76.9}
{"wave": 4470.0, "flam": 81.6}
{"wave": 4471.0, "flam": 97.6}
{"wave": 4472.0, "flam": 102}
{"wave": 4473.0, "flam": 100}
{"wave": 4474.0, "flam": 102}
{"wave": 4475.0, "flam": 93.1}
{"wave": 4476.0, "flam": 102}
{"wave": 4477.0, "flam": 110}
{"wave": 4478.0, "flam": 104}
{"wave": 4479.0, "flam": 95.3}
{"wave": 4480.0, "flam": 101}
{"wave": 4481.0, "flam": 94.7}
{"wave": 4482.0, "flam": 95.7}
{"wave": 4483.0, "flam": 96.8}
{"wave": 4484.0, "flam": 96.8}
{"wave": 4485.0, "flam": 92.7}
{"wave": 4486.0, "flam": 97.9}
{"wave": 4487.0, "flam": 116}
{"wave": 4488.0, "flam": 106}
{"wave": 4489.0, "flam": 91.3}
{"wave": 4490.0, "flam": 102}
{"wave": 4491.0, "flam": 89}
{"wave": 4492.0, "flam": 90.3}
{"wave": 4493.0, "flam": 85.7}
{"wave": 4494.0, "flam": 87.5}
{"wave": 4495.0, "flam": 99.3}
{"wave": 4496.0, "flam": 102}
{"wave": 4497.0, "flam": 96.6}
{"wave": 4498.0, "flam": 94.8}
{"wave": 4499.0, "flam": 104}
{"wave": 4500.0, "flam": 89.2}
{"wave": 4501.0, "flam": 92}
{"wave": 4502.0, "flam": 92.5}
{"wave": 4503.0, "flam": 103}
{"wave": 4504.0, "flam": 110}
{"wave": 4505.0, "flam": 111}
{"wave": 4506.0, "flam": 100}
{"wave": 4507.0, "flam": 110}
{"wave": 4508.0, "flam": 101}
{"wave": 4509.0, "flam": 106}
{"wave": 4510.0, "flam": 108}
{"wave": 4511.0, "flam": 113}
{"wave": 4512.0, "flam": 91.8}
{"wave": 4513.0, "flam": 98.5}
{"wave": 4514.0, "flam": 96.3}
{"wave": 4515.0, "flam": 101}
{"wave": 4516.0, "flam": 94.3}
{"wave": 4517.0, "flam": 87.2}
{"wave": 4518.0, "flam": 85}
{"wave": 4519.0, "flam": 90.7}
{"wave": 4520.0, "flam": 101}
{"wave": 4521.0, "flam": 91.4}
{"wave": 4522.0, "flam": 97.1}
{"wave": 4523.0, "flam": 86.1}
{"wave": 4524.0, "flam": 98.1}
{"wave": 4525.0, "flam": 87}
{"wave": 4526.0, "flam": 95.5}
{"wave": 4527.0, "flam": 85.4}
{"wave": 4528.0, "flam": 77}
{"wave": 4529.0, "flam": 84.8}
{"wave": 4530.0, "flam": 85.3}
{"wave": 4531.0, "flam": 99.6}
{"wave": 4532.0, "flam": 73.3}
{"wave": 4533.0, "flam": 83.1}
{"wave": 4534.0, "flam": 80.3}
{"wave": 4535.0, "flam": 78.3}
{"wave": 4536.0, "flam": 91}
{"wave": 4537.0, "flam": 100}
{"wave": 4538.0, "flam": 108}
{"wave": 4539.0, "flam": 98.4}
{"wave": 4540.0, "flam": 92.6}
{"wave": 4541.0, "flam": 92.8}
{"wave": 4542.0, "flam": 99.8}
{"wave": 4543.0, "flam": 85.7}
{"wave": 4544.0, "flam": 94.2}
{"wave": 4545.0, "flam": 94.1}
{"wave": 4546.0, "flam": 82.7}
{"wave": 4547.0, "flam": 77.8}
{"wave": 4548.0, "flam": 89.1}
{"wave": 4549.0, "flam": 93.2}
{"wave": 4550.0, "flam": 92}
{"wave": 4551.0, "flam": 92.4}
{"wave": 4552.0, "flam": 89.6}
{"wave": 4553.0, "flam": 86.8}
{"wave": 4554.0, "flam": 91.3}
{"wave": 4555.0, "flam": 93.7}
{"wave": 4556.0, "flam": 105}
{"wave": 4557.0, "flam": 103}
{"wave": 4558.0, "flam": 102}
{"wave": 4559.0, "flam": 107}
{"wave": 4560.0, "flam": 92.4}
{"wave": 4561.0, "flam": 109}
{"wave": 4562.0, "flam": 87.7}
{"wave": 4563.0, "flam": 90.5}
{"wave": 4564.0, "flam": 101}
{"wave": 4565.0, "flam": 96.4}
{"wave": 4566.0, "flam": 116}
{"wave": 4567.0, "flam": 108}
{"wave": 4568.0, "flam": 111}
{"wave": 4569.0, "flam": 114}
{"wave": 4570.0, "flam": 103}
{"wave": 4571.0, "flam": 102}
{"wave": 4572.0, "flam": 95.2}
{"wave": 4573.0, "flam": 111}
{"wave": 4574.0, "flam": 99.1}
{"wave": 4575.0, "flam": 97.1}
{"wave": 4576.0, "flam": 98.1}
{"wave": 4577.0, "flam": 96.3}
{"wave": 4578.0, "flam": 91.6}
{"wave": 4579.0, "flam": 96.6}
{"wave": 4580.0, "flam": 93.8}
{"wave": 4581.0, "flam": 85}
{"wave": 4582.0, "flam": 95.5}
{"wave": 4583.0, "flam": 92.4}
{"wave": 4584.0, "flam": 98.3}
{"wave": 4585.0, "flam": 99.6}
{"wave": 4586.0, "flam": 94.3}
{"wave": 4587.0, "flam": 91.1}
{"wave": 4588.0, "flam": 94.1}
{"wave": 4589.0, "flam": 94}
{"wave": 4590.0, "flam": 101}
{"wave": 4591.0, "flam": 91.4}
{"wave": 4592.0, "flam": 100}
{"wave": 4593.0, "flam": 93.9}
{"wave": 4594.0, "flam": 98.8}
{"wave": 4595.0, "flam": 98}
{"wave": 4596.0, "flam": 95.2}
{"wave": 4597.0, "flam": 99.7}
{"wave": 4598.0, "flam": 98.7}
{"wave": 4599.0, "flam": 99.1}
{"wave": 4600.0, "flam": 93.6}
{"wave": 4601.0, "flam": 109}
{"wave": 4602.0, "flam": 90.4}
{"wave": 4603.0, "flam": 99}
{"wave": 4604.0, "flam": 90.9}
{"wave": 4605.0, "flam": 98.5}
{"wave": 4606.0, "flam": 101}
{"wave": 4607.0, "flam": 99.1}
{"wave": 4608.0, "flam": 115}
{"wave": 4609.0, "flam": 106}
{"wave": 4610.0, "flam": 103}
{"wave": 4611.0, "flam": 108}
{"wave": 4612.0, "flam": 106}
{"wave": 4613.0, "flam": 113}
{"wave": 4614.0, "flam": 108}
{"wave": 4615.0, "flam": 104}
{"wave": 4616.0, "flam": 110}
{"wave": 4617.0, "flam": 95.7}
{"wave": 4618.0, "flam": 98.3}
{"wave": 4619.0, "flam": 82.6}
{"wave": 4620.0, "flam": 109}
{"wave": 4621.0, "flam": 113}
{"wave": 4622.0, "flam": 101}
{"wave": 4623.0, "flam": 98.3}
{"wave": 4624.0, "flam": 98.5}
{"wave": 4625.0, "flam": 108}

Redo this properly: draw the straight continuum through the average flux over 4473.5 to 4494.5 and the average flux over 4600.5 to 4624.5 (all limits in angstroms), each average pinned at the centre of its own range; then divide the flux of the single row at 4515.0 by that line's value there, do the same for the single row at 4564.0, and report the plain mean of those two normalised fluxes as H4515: 1.01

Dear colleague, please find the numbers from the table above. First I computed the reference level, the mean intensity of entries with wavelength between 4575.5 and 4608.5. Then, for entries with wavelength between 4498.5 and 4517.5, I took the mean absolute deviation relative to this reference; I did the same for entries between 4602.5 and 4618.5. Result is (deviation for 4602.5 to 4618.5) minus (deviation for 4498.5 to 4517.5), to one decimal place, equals 0.3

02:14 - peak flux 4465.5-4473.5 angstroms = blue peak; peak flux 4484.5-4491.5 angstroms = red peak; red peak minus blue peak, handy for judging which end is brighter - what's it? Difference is 14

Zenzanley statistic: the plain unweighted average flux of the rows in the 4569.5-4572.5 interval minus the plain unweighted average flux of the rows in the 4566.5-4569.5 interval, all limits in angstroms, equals -11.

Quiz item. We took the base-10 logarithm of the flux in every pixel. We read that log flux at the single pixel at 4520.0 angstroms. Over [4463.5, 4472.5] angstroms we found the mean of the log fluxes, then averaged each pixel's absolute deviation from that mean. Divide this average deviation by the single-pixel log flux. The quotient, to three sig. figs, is 0.0168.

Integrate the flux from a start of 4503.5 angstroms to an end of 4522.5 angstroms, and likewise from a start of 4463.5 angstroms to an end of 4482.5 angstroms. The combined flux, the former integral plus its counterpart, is 3676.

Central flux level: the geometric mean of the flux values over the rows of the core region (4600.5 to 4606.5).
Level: 98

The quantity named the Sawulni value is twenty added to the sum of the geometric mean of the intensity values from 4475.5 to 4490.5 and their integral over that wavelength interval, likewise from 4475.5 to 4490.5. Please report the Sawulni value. 1622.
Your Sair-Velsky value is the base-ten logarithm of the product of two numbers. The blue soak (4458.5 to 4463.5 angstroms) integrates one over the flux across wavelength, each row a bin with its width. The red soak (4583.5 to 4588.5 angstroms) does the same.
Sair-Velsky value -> -2.48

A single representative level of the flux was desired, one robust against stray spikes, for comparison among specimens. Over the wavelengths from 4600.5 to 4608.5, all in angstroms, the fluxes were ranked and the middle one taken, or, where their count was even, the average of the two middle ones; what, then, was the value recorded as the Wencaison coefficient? 99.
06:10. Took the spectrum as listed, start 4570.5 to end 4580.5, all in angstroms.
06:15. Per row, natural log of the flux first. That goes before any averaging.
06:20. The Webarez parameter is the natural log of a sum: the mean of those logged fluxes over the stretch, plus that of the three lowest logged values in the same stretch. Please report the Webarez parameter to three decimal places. 2.211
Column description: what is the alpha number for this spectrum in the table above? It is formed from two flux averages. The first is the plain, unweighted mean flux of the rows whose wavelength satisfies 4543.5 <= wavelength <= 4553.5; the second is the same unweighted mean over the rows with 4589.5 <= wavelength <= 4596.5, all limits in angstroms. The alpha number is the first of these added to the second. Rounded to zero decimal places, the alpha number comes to 186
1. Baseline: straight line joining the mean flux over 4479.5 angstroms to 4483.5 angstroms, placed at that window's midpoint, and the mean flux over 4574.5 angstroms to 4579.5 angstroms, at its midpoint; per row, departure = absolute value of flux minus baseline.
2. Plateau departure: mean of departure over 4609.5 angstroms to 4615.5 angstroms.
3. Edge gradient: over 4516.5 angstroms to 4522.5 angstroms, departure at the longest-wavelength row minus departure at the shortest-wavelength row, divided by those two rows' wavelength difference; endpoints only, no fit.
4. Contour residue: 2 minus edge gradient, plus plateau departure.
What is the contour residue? 15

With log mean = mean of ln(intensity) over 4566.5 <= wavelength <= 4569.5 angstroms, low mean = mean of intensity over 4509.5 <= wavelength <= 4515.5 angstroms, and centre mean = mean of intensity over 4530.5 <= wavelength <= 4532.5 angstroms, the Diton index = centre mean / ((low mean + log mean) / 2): 1.63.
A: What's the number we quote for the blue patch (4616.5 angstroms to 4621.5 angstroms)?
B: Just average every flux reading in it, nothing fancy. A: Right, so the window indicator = 100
